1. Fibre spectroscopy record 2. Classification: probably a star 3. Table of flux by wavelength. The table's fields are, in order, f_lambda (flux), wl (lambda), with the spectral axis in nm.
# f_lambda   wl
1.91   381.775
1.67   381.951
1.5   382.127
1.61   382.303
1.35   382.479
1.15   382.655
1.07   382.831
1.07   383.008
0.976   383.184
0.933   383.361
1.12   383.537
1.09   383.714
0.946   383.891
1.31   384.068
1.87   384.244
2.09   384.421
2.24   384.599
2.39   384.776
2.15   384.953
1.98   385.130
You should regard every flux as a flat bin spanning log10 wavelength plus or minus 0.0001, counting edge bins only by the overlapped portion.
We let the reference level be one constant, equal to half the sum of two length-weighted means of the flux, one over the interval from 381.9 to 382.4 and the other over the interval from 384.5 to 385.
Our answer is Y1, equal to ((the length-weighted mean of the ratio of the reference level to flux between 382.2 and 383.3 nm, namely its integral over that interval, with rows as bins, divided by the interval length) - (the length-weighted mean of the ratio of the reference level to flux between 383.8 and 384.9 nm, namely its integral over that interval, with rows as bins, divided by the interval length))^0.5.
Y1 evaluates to 0.69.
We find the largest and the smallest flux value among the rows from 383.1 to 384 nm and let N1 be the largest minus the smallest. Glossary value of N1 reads 0.19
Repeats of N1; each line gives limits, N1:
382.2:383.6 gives 0.68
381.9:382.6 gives 0.32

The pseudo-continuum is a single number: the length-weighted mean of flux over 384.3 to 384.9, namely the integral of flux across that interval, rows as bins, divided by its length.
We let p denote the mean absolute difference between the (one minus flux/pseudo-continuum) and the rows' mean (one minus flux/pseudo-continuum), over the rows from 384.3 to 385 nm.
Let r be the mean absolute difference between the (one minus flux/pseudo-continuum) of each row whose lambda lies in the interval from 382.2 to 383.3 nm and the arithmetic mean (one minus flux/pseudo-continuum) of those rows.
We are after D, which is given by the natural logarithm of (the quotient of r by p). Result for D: 0.63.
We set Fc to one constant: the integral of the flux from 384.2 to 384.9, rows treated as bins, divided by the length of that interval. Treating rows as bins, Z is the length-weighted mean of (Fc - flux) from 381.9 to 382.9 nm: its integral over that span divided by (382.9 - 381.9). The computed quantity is 0.8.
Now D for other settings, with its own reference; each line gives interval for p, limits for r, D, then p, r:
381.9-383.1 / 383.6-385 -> 0.82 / 0.10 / 0.219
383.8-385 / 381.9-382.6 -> -1.35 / 0.19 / 0.049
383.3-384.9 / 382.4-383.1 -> -1.71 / 0.24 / 0.043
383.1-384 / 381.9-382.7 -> 0.81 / 0.03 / 0.074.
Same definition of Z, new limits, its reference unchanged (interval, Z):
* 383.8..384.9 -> 0.3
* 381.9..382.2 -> 0.6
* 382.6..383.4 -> 1.1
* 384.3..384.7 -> 0.0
